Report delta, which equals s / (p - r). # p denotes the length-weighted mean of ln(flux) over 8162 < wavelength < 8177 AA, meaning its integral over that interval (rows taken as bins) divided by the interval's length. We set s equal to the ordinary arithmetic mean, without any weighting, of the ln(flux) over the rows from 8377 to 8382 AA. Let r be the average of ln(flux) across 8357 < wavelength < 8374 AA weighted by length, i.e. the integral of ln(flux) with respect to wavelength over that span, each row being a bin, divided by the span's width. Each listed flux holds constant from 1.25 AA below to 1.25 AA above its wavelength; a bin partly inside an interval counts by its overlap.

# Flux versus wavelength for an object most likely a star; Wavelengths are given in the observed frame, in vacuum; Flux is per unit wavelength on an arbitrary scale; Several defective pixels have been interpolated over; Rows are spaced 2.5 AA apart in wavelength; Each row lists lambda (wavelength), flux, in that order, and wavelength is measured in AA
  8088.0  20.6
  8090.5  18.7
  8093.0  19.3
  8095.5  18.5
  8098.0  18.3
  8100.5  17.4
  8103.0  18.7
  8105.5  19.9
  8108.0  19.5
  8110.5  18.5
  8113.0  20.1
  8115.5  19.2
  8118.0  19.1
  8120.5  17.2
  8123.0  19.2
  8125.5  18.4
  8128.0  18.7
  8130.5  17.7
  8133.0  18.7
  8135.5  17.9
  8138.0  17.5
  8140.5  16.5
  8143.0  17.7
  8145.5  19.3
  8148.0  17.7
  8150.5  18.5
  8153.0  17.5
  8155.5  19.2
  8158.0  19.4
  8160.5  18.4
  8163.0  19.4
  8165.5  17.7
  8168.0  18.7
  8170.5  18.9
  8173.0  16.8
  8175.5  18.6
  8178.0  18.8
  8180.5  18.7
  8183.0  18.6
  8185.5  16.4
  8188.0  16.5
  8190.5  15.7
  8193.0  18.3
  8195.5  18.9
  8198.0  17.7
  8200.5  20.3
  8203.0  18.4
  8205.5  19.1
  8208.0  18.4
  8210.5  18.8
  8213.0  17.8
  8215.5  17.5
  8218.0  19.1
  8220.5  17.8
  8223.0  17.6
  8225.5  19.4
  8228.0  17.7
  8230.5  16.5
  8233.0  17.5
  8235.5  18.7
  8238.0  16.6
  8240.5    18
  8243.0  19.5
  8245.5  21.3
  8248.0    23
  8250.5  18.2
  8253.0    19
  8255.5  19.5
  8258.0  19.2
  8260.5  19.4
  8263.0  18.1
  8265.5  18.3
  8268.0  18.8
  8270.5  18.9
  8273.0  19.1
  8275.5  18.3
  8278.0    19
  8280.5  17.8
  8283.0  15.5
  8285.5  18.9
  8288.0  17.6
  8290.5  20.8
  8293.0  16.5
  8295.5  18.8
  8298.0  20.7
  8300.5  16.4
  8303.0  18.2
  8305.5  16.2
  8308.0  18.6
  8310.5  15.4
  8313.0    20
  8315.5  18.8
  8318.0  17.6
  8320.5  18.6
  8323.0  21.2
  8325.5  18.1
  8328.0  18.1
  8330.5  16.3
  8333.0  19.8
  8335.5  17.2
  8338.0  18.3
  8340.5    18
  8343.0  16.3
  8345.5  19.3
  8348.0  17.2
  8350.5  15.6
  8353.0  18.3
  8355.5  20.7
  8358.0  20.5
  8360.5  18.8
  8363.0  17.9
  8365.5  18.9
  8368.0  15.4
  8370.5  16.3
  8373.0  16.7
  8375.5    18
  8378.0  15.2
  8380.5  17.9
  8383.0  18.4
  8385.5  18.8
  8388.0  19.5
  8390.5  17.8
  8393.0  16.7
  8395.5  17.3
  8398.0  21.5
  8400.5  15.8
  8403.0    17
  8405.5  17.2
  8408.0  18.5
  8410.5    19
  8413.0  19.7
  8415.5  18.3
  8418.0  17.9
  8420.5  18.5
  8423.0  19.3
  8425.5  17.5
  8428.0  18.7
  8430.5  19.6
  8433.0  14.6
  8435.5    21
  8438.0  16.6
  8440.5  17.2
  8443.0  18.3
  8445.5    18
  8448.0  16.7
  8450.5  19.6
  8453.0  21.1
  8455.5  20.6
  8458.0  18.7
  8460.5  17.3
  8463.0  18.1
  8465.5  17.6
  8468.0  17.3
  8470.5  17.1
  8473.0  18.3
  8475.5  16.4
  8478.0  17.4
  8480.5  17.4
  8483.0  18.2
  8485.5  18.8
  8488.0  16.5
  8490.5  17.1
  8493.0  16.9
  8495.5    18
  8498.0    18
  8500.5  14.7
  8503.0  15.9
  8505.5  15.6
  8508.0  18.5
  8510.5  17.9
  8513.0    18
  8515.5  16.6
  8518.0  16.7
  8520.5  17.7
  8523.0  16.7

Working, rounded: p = 2.91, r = 2.87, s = 2.80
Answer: 80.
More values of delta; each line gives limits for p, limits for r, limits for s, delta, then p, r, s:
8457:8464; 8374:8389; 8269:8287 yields 396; 2.89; 2.88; 2.90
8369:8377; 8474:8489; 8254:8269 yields -86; 2.83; 2.86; 2.94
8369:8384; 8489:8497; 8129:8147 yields -152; 2.83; 2.85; 2.88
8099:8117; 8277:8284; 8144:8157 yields 33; 2.95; 2.86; 2.91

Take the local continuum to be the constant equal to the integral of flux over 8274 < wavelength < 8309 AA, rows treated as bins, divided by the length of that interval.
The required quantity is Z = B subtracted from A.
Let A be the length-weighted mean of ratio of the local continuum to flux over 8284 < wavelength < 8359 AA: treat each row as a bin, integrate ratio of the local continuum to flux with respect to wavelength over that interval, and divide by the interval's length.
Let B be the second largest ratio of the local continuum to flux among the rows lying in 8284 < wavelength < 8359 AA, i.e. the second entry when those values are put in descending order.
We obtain -0.16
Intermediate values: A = 1.00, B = 1.16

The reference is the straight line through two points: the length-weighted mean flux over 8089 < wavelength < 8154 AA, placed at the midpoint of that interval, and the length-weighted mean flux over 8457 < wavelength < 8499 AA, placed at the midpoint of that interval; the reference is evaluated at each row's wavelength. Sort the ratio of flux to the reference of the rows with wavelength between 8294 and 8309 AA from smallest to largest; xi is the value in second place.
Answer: 0.910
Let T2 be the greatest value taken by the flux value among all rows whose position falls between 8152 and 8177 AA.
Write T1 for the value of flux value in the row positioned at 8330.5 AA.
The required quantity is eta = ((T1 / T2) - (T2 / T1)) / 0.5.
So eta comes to -0.7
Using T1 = 16.3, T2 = 19.4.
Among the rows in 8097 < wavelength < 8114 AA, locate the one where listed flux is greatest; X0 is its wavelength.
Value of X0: 8113.0 AA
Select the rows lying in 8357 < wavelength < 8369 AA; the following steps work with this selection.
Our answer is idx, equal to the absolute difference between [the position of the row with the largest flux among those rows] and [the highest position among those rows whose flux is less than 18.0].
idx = 10.0 AA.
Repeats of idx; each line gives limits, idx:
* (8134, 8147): 2.5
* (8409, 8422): 5.0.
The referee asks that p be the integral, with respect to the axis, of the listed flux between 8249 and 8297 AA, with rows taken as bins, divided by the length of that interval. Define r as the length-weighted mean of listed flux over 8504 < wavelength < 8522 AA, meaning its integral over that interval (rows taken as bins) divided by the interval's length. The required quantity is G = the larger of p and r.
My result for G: 18.5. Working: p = 18.5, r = 17.3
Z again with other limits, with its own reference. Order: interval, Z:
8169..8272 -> -0.12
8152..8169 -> -0.05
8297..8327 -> -0.12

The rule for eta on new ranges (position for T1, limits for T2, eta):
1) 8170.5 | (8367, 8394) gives -0.1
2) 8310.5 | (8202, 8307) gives -1.6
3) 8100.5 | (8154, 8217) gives -0.6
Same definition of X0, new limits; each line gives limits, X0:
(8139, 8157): 8145.5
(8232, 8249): 8248.0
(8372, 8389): 8388.0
